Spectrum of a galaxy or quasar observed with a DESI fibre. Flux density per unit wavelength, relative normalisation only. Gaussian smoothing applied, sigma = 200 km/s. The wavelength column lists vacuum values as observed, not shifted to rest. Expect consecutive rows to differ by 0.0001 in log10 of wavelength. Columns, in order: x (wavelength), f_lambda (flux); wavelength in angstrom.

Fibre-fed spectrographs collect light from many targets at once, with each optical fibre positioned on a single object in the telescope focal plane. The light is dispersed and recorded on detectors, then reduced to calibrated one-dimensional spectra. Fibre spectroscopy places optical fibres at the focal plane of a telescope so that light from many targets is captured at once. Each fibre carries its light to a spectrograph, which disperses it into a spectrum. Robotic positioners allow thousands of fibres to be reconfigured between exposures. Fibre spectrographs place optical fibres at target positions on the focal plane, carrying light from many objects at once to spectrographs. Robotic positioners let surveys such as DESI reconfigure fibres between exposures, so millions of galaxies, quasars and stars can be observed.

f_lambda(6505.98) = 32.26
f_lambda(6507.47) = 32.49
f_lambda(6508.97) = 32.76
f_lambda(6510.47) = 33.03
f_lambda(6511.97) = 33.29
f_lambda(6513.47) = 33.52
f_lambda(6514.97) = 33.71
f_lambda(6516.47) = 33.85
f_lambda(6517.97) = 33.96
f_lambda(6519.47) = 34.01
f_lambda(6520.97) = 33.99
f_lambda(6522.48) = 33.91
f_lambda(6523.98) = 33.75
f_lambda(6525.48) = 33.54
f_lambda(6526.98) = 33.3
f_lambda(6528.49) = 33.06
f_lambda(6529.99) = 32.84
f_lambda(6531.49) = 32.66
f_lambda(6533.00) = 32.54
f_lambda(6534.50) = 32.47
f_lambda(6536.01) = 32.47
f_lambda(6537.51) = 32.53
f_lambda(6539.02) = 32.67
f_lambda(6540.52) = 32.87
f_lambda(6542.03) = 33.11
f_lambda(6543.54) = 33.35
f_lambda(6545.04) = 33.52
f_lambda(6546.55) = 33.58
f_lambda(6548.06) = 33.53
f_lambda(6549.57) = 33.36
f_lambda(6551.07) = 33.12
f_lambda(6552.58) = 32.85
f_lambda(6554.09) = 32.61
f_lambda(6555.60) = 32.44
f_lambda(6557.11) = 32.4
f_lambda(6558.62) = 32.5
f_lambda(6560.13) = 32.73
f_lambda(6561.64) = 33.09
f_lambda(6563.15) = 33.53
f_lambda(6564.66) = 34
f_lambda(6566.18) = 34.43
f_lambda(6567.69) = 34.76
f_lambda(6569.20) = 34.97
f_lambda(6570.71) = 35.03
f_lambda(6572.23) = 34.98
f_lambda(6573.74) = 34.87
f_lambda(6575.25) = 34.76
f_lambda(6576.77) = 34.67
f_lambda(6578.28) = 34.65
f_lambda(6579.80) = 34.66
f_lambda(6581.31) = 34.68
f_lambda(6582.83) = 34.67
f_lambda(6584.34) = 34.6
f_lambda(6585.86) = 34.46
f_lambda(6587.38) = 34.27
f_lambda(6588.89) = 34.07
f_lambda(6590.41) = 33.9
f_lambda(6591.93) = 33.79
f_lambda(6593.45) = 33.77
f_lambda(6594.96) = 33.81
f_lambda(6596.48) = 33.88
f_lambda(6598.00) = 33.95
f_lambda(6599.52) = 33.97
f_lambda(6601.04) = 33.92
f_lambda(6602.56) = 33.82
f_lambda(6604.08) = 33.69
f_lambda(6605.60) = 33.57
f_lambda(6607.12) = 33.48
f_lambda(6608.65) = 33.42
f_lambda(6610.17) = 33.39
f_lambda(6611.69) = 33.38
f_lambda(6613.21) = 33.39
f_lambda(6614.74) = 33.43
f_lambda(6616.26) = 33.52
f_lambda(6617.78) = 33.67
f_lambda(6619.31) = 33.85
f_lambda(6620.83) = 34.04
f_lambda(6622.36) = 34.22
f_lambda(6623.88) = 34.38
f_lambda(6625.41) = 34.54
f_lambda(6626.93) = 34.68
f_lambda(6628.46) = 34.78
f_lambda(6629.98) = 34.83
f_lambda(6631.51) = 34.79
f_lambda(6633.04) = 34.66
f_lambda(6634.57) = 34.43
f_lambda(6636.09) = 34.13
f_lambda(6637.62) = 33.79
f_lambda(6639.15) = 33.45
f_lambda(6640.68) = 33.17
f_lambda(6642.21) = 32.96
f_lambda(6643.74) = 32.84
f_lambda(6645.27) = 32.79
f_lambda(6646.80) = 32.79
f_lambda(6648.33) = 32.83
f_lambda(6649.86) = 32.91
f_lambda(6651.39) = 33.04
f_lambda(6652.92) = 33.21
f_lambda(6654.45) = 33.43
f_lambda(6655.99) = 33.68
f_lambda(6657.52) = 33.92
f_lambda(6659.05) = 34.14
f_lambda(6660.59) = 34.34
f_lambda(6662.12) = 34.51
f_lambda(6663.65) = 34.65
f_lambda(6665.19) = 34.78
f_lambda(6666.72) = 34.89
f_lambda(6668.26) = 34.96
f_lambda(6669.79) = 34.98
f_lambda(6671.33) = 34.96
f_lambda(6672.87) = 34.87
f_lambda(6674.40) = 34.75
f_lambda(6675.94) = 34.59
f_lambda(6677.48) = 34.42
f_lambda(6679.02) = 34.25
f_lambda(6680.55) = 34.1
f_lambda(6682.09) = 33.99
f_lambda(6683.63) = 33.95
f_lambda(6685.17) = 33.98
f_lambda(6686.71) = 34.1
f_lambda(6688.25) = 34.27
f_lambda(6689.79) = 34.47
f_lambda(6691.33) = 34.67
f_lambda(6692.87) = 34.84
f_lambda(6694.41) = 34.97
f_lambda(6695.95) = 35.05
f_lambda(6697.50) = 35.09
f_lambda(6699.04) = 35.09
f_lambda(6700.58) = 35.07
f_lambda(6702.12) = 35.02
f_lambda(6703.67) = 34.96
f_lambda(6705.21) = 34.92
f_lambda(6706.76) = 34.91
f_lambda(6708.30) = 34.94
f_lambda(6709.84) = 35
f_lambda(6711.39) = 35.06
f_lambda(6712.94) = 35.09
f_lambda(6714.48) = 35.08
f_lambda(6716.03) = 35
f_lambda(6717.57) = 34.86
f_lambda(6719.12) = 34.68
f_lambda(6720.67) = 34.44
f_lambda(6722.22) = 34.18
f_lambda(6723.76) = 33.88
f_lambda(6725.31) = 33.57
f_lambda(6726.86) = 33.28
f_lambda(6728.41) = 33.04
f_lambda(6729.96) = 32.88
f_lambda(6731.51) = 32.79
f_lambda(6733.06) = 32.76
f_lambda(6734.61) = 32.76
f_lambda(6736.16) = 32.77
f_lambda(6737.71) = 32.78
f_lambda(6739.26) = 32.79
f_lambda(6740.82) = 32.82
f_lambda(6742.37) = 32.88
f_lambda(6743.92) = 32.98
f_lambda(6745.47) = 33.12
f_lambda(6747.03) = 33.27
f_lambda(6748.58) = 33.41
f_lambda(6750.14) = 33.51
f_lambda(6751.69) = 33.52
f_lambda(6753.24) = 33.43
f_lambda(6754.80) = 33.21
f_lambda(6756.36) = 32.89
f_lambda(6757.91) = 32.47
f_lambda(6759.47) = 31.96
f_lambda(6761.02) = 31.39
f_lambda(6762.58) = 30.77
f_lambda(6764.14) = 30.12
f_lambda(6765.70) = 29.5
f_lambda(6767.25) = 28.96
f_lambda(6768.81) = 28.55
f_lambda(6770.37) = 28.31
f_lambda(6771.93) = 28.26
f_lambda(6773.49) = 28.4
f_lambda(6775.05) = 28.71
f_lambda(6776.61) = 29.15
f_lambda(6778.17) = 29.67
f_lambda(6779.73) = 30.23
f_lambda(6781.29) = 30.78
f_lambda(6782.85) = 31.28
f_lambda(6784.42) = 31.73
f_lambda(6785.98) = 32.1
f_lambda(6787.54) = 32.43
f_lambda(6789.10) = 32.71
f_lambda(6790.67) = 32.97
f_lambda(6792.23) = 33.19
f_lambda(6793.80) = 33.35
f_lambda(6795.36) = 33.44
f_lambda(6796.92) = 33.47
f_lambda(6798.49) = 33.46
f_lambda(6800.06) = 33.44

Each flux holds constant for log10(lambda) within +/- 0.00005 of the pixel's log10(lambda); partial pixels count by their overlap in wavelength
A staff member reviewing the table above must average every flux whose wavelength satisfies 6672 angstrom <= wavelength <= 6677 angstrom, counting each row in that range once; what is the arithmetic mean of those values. 34.7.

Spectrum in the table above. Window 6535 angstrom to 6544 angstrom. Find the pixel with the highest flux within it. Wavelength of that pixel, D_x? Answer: 6543.54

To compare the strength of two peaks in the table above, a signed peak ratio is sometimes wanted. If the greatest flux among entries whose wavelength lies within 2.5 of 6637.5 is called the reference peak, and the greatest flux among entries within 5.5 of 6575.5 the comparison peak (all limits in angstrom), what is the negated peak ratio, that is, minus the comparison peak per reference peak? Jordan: -1.03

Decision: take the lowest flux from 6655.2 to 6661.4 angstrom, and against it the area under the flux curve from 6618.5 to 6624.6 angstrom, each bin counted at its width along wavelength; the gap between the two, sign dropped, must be 174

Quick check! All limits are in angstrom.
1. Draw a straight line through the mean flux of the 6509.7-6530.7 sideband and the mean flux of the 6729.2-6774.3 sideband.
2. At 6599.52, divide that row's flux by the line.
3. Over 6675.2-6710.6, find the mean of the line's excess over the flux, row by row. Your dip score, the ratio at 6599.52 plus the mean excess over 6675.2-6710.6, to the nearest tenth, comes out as -1.3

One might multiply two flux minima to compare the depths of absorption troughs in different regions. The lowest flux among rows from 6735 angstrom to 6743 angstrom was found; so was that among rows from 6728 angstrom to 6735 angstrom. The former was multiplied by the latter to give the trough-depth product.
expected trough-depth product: 1074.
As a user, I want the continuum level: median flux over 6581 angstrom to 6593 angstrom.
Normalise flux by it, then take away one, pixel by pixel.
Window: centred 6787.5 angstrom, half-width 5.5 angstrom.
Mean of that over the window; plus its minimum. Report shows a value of -0.15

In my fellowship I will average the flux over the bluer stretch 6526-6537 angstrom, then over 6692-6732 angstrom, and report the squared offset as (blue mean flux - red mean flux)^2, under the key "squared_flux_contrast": 3.1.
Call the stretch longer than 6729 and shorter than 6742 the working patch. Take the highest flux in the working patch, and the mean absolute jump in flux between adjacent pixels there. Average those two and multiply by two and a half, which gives 41.1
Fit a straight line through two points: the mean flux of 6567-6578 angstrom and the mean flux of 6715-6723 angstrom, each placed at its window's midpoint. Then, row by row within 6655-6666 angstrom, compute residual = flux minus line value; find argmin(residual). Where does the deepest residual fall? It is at 6655.99 angstrom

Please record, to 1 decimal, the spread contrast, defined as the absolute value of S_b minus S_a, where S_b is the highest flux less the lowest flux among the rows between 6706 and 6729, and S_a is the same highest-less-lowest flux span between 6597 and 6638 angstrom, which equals 0.6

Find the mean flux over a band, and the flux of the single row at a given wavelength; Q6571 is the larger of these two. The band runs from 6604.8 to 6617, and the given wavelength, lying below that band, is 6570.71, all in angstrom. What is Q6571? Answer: 35.0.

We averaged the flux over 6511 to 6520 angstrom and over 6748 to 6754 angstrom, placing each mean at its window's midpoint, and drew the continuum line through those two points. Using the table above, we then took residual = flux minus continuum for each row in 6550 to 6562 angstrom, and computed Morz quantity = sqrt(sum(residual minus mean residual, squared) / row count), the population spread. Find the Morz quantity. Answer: 0.26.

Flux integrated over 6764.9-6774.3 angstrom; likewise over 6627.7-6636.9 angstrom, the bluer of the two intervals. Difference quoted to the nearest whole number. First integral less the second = -49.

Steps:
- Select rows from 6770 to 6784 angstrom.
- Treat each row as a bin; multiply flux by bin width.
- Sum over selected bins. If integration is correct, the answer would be 413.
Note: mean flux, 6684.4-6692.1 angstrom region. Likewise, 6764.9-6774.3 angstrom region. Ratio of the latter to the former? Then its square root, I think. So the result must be 0.91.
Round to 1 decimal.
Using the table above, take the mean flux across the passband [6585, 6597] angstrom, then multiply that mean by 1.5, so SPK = 51.0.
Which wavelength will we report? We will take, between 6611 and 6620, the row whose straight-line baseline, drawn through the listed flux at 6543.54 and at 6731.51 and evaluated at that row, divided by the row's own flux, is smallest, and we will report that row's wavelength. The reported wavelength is 6619.31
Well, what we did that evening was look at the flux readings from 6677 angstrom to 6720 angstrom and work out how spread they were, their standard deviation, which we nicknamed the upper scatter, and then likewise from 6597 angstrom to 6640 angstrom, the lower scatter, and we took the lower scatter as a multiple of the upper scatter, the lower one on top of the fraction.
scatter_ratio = 1.2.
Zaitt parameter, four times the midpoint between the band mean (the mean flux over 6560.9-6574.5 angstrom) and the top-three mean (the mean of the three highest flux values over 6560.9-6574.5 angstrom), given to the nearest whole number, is 139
